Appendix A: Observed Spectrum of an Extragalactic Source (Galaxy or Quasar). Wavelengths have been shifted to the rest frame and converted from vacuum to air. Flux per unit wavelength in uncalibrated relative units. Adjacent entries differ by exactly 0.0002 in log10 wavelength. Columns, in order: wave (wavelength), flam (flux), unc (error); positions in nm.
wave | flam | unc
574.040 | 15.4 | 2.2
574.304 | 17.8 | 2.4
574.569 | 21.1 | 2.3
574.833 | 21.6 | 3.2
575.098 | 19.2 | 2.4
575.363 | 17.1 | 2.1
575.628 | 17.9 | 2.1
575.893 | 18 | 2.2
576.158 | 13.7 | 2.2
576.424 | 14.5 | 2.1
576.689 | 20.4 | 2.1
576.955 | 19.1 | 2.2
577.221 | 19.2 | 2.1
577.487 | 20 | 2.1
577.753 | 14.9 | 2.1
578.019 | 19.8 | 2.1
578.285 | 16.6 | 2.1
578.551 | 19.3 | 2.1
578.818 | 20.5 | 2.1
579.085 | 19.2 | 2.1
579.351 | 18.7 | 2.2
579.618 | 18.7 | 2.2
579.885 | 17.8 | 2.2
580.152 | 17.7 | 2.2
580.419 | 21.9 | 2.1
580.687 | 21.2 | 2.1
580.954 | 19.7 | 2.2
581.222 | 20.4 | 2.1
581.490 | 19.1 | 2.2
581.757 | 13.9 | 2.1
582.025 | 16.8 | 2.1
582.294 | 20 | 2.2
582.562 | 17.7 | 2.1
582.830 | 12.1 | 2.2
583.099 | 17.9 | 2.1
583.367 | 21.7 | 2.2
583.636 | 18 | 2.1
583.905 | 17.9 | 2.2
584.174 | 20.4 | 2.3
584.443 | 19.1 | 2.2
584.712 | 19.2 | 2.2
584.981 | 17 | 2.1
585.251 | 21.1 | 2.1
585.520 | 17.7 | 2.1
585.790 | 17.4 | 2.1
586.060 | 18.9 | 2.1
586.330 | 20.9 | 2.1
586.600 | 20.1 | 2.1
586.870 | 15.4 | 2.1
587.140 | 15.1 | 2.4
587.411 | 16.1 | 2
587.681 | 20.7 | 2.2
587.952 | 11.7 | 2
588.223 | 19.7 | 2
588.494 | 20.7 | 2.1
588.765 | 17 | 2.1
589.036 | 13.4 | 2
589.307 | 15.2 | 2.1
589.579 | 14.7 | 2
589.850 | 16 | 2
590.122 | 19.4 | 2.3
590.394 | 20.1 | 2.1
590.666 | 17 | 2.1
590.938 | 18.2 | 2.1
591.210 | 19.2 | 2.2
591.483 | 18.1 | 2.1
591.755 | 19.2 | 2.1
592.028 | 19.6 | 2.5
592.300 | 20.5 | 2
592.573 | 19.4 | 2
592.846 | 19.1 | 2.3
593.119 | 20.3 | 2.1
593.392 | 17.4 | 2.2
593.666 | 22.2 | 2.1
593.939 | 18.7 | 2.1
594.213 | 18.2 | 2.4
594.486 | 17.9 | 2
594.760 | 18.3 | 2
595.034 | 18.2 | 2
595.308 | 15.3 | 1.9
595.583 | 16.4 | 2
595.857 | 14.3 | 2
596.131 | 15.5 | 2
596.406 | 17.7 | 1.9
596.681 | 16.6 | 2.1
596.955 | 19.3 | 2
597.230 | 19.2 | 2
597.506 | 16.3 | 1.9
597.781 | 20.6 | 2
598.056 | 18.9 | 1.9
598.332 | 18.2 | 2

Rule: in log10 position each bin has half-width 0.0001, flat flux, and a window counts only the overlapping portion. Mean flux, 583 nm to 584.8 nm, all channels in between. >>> 19.2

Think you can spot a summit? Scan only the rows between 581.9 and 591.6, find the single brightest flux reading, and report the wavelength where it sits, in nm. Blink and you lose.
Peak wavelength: 583.367 nm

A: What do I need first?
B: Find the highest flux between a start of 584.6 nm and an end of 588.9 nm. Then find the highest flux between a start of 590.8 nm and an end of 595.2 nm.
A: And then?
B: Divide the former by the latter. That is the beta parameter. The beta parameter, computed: 0.95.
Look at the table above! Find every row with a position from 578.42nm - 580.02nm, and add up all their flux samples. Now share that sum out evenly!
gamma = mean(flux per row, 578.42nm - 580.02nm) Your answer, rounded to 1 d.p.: 19.0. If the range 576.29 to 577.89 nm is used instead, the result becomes 18.0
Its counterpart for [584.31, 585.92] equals 18.6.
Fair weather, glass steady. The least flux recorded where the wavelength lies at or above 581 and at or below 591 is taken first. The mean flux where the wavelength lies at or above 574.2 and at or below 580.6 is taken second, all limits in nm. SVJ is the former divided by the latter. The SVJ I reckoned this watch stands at 0.631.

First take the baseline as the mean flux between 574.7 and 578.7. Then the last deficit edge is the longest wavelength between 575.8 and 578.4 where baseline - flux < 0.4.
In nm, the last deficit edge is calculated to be 578.019 nm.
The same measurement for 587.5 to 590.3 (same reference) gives 590.122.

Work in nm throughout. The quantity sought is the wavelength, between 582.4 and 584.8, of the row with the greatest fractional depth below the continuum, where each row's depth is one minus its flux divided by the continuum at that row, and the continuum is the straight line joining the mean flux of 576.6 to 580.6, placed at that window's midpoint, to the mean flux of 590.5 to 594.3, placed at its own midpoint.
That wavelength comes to 582.830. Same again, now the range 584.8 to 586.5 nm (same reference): 584.981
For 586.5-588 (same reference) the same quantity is 587.952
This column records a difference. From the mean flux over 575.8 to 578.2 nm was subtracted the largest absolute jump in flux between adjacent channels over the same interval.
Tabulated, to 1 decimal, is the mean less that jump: 11.8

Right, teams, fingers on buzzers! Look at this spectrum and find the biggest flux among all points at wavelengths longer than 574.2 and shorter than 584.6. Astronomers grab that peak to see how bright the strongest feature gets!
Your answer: 21.9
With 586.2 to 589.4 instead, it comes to 20.9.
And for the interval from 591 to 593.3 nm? 20.5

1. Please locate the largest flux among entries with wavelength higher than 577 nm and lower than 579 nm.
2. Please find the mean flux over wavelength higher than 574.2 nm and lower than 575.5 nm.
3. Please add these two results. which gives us 39.9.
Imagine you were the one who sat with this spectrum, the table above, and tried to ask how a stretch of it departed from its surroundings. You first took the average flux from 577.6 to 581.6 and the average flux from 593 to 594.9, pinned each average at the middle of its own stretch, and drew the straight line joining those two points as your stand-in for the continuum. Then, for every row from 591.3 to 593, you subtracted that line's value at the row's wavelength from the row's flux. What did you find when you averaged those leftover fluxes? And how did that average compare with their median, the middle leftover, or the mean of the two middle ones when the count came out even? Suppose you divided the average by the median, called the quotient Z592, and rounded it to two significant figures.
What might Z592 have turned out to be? 1.1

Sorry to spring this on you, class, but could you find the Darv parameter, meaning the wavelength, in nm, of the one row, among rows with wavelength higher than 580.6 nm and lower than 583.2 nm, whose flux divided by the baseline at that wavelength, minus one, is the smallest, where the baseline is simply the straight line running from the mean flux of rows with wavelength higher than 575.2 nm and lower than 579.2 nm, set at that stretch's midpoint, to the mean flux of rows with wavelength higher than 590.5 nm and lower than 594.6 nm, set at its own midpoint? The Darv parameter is 582.830 nm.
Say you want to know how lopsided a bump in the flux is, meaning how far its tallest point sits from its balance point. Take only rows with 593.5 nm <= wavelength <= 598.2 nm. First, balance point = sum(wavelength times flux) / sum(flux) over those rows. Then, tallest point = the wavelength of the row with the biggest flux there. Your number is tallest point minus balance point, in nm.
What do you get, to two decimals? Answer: -2.18 nm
